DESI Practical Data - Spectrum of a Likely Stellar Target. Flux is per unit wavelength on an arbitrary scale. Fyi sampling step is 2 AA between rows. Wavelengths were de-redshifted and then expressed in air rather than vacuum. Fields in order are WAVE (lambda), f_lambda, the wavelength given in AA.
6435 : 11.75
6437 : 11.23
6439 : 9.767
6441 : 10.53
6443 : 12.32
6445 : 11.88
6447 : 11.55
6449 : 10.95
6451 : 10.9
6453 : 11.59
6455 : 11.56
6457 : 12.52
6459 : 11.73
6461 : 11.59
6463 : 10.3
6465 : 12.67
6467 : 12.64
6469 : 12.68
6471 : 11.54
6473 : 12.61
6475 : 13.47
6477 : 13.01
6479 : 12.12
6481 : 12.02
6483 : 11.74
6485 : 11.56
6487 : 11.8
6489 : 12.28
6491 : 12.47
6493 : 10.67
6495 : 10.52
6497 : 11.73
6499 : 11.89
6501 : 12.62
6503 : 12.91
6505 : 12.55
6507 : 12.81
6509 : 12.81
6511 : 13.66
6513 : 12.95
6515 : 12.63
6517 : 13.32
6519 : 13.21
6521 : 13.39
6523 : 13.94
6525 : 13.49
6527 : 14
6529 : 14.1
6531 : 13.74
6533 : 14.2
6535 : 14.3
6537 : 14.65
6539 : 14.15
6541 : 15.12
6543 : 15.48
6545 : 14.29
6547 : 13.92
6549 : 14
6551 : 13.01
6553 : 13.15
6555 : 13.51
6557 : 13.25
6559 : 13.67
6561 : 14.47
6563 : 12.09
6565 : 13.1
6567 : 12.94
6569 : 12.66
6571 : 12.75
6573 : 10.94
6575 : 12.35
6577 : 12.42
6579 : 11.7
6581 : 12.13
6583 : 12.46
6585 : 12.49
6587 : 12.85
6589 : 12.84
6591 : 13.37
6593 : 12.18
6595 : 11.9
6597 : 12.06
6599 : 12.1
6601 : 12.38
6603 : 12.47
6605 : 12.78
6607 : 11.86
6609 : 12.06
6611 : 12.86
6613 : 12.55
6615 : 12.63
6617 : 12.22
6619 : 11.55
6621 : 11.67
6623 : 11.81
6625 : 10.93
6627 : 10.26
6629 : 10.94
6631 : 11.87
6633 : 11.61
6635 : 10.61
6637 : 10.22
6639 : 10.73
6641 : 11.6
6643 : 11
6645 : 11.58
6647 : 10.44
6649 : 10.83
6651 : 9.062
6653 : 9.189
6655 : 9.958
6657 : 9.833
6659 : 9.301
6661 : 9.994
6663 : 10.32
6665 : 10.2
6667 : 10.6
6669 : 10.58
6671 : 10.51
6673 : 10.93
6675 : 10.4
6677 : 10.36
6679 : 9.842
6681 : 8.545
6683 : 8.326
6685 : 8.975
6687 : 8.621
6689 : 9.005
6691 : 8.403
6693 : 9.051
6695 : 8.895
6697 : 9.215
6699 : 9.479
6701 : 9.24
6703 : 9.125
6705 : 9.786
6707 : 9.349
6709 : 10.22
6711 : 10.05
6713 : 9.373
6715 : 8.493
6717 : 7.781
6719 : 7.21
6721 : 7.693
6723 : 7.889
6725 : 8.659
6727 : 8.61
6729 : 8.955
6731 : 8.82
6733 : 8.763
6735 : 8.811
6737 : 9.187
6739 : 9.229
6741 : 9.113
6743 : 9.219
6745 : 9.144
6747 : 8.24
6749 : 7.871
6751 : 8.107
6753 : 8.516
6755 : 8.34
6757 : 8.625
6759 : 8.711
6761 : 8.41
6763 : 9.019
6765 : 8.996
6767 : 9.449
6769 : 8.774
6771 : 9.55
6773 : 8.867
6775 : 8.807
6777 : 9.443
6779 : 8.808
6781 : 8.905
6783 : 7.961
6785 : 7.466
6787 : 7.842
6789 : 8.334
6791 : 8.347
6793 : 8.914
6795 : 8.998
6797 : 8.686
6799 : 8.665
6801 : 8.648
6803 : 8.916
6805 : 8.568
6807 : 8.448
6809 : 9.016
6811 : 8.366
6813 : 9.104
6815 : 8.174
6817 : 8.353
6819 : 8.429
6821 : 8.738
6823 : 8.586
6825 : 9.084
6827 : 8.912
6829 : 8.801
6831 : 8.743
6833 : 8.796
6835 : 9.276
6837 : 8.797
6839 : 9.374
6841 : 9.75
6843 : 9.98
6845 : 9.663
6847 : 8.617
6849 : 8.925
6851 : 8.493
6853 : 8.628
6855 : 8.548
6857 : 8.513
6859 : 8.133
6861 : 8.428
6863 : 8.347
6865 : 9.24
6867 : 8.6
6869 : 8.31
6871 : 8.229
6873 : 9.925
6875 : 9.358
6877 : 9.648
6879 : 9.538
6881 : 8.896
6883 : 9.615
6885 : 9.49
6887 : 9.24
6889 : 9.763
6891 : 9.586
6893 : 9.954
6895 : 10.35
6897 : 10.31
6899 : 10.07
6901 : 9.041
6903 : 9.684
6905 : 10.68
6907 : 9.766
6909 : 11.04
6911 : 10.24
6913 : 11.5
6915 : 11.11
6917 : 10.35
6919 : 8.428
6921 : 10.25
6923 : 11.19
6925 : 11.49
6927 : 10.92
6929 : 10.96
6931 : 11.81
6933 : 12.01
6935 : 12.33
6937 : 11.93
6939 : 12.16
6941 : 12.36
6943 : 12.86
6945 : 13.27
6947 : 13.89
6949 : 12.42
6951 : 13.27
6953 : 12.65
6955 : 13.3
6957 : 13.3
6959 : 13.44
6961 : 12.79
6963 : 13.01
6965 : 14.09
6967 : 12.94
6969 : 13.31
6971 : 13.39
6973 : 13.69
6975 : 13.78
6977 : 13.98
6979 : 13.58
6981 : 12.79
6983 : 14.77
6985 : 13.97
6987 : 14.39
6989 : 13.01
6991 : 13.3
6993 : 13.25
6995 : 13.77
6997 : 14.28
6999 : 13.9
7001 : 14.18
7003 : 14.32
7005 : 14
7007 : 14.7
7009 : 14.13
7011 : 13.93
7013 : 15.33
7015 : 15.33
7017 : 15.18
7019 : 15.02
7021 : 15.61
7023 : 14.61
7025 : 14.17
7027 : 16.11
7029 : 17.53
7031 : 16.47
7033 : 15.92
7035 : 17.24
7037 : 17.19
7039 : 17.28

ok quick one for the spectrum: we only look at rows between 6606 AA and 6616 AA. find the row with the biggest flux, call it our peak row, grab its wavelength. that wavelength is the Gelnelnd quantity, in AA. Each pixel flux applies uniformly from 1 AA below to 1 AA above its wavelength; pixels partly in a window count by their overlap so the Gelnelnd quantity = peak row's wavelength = 6611 AA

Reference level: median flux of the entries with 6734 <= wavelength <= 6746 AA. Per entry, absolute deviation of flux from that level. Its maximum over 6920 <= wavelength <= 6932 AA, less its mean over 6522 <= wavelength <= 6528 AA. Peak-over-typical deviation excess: -2.0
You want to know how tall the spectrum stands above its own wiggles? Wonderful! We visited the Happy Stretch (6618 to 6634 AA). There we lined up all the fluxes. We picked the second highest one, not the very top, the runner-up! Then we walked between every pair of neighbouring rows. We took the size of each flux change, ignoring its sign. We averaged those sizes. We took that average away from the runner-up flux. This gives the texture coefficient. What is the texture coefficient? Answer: 11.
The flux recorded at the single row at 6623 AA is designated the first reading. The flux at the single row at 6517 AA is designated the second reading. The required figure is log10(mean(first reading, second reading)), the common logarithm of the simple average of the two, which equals 1.10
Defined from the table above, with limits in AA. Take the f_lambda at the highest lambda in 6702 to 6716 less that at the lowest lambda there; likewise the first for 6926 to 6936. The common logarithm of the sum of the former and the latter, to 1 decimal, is -0.1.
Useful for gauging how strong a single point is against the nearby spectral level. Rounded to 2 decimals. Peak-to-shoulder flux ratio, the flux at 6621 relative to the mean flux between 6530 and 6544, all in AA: 0.80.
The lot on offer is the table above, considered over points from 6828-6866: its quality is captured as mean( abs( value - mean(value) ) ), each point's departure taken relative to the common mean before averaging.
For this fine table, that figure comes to 0.4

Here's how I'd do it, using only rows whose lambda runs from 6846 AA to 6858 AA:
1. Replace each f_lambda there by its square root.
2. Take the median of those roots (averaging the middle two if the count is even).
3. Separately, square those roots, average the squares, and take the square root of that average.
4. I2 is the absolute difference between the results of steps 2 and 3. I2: 0.0065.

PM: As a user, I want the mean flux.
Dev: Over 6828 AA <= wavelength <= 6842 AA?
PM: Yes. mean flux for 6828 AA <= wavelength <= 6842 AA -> 9.1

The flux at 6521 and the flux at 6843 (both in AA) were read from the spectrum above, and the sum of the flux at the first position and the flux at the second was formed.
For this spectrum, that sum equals 23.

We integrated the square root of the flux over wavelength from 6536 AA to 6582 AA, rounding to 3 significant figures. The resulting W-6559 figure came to 168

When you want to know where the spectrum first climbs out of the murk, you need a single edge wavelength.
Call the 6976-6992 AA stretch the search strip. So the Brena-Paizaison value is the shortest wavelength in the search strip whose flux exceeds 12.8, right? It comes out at 6977 AA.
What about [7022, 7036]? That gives 7023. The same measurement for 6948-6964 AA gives 6951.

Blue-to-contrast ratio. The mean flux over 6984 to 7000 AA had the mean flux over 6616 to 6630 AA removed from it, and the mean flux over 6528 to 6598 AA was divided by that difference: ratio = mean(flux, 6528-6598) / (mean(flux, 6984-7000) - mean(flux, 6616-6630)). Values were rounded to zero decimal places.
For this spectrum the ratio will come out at 6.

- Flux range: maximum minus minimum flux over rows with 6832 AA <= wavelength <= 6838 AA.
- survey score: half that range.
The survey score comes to 0.24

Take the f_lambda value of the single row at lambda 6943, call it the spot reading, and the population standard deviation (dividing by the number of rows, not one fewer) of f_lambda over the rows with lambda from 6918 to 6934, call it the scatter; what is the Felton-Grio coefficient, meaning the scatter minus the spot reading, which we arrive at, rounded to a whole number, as -12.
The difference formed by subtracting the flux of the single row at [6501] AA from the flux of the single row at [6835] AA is -3.3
